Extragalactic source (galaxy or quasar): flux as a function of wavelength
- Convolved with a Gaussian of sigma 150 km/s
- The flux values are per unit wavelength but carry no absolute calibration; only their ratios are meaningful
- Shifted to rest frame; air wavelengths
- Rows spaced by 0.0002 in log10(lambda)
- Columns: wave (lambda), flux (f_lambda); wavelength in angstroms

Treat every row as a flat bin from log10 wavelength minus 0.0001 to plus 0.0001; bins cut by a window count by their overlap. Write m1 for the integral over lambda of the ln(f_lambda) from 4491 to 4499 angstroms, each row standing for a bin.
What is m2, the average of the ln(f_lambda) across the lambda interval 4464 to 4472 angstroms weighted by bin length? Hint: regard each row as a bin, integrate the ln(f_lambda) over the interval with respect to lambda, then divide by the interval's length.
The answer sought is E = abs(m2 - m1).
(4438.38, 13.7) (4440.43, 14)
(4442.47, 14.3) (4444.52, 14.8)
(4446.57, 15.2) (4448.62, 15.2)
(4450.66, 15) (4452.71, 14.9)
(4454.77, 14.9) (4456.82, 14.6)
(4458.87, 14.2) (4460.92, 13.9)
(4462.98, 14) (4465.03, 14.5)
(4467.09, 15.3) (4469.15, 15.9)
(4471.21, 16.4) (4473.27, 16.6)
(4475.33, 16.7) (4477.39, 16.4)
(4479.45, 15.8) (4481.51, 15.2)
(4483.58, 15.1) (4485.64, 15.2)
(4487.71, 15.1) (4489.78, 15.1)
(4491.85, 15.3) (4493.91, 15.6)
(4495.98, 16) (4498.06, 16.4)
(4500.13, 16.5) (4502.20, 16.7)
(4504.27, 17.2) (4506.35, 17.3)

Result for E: 19.4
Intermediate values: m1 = 22.1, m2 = 2.74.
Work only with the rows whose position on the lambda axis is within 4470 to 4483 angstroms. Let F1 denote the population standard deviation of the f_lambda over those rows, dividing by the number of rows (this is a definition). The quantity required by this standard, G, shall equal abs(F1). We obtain 0.5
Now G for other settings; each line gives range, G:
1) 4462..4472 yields 0.9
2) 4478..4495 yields 0.2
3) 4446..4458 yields 0.2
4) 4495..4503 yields 0.3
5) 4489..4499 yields 0.5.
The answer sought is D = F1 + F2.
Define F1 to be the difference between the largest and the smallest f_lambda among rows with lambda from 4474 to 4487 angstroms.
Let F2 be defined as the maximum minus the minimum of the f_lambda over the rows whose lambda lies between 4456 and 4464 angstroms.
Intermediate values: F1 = 1.60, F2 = 0.7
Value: 2.30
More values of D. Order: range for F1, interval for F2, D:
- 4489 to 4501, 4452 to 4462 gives 2.40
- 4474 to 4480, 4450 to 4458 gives 1.30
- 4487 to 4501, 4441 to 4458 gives 2.30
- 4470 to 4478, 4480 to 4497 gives 1.20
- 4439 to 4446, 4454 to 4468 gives 2.20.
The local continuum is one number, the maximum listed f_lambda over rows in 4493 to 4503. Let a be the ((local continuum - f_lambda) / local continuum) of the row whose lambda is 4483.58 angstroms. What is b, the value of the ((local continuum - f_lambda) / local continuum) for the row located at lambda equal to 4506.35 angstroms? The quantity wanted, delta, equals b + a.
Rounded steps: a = 0.096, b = -0.04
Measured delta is 0.06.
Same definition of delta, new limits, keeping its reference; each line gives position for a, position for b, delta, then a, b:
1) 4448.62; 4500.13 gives 0.10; 0.090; 0.01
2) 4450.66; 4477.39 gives 0.12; 0.102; 0.02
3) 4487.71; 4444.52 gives 0.21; 0.096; 0.11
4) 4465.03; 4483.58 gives 0.23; 0.132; 0.10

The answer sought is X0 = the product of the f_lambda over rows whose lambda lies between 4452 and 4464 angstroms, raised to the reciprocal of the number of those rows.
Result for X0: 14.4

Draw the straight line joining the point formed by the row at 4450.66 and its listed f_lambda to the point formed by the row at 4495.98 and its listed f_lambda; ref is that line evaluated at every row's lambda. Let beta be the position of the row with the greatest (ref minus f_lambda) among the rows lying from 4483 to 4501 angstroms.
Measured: 4489.78 angstroms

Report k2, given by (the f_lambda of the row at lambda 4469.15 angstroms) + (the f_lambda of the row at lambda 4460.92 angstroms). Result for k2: 29.8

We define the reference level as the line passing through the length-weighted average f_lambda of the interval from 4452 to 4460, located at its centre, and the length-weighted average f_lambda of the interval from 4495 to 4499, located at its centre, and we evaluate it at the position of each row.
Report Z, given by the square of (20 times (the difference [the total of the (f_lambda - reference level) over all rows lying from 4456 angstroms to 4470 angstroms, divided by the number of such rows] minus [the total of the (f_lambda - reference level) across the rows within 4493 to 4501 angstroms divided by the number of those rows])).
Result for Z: 20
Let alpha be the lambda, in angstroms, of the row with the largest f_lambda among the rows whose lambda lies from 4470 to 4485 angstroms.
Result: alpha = 4475.33 angstroms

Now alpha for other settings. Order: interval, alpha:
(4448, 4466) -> 4448.62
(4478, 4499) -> 4498.06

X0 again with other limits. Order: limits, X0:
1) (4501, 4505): 16.9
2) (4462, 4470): 14.9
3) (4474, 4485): 15.8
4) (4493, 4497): 15.8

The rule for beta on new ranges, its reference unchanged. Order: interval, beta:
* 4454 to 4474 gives 4460.92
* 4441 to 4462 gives 4460.92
